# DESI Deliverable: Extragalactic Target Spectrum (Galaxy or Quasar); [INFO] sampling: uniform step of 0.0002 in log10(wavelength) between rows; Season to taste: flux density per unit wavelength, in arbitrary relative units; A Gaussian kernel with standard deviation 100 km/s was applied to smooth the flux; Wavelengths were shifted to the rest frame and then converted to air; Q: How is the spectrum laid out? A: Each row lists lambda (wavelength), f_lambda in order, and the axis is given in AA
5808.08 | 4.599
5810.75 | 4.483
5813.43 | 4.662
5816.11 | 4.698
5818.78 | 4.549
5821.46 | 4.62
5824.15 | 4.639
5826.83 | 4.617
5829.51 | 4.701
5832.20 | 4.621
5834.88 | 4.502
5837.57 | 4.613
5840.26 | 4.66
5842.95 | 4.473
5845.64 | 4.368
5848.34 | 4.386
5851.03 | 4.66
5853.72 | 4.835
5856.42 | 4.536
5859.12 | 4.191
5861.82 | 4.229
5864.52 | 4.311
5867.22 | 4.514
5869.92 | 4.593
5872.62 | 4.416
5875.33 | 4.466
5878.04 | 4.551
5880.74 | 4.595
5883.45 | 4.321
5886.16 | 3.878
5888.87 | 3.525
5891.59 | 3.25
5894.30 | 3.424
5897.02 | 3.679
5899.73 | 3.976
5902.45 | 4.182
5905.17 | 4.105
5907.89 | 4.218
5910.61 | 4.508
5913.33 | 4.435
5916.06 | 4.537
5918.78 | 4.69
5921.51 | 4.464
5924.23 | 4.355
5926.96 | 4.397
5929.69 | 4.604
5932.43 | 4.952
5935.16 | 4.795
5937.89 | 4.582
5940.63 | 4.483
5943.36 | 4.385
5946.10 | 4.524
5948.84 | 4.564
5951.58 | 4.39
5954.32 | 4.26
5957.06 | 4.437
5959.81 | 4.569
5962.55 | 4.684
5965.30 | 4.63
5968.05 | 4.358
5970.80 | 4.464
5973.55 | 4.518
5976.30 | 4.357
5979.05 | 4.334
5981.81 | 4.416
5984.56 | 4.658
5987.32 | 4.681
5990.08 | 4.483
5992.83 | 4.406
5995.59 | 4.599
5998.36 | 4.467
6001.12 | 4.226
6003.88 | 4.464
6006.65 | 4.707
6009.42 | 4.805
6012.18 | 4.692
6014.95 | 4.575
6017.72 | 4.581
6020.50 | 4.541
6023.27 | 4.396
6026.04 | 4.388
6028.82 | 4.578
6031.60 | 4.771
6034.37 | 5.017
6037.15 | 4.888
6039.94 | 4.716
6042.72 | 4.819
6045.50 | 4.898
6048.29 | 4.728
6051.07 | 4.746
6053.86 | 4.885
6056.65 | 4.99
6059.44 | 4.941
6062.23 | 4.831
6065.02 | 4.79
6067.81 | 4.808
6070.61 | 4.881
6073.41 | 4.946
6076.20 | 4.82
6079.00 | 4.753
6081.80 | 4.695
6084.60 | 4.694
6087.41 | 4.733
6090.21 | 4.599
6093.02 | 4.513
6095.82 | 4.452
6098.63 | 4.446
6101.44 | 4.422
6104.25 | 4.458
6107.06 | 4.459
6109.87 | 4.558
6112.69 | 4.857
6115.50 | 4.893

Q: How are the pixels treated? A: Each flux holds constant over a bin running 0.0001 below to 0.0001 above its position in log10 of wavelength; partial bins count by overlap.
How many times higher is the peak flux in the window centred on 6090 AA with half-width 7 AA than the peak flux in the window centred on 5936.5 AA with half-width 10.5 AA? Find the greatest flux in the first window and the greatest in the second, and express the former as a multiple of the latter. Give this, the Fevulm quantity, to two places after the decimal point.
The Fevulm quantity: 0.96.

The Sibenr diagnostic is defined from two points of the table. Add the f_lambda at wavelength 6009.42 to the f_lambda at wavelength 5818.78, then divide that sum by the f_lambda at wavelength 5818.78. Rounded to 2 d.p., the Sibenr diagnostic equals 2.06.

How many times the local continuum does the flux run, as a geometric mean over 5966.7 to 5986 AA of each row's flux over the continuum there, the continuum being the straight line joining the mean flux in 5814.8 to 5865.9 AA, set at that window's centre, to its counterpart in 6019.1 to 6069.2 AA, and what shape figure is 0.948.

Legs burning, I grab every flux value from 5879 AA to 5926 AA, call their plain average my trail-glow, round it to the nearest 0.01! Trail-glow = 4.13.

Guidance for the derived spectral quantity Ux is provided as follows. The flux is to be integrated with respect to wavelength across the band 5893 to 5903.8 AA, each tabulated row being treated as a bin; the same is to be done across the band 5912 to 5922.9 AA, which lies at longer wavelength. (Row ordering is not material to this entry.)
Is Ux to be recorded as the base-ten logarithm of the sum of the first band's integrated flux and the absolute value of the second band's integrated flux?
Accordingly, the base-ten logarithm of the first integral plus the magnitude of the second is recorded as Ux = 1.96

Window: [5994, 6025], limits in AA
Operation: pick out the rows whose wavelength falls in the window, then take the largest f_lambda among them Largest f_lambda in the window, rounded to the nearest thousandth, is 4.805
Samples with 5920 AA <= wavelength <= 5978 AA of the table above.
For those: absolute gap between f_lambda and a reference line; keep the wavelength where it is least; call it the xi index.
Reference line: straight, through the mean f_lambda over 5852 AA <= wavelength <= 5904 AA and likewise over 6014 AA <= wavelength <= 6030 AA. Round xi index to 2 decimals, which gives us 5968.05 AA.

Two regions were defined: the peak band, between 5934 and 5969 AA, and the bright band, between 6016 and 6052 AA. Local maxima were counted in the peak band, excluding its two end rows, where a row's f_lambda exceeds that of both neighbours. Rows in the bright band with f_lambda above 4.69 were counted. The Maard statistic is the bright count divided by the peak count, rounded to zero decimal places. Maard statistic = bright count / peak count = 4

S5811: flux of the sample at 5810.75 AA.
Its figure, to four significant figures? 4.483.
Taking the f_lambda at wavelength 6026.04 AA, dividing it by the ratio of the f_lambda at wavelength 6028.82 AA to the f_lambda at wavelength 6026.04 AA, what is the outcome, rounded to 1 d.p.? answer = 4.2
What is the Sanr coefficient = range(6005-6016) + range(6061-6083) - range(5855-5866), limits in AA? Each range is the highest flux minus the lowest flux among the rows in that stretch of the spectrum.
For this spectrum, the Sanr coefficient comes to 0.14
